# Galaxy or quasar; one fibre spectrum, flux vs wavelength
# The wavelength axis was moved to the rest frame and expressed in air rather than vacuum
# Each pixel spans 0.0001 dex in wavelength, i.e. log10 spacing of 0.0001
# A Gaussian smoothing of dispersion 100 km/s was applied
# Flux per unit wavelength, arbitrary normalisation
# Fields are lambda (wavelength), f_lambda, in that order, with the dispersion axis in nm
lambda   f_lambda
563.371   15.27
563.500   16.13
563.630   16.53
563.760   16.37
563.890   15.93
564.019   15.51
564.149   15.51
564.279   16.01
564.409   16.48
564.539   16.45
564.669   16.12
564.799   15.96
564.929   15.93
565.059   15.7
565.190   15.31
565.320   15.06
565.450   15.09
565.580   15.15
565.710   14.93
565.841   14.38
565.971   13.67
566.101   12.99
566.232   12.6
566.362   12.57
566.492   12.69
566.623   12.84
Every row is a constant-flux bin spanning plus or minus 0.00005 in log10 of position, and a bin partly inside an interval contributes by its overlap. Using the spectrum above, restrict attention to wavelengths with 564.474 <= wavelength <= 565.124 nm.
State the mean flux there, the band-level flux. 16.0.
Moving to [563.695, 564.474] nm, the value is 16.0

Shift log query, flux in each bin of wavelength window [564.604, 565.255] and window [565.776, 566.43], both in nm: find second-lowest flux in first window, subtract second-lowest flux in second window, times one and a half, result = 5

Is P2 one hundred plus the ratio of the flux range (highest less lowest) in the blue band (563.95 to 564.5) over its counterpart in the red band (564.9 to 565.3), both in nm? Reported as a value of 101.6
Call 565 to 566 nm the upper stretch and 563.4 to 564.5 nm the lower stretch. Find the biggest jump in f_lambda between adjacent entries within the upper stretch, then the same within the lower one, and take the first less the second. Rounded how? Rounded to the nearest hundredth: 0.21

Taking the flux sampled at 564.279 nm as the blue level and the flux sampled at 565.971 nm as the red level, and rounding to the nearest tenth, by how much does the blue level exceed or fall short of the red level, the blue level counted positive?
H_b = 2.3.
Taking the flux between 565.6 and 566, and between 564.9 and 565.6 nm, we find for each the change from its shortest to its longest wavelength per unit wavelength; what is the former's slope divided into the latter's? 0.2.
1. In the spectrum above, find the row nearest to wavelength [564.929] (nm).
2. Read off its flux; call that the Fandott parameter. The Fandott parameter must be 15.93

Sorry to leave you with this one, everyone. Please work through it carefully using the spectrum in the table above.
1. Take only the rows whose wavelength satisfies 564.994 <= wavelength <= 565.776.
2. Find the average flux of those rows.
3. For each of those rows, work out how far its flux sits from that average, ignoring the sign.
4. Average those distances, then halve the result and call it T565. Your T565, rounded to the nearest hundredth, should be 0.10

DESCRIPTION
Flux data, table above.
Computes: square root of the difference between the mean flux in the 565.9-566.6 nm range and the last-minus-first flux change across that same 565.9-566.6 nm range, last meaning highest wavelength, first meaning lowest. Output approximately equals 3.73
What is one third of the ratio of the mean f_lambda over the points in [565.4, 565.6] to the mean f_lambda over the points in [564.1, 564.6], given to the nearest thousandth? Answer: 0.313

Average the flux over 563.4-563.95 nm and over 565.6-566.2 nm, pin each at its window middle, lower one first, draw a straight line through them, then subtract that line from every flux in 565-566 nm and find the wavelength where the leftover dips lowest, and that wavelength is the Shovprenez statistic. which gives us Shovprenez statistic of 565.971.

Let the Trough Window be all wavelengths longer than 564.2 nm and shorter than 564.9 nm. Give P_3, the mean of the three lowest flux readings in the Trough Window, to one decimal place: 16.0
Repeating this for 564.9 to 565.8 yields 15.0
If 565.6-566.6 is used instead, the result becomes 12.6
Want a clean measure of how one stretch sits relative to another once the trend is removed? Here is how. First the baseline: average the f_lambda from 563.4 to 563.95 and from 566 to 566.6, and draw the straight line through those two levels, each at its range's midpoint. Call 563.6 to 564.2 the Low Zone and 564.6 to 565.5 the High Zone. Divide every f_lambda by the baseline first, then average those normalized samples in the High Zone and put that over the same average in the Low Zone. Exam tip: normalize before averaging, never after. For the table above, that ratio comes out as 1.08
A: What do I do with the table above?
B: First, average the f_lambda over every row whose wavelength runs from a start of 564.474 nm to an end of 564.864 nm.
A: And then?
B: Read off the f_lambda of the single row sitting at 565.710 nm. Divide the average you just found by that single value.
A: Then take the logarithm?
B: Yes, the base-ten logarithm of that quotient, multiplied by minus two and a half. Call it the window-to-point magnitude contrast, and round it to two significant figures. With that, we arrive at -0.087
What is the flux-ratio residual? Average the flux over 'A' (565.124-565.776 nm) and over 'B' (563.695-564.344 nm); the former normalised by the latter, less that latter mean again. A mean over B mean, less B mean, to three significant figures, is -14.9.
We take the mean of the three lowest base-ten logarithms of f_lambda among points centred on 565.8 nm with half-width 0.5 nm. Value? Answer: 1.12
